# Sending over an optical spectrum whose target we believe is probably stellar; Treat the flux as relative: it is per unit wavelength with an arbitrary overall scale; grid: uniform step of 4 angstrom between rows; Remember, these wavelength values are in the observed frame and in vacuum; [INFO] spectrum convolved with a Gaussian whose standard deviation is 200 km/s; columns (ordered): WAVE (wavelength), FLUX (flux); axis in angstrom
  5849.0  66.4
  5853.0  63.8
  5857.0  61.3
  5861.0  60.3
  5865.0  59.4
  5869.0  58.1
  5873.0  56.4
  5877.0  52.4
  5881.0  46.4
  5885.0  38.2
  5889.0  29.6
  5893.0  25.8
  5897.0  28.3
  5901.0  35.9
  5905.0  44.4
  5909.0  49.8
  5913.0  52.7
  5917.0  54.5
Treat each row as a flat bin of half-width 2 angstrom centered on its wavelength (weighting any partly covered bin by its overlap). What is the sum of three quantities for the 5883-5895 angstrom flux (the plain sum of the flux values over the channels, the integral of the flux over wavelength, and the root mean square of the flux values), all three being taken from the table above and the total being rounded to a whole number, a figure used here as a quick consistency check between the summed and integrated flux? 500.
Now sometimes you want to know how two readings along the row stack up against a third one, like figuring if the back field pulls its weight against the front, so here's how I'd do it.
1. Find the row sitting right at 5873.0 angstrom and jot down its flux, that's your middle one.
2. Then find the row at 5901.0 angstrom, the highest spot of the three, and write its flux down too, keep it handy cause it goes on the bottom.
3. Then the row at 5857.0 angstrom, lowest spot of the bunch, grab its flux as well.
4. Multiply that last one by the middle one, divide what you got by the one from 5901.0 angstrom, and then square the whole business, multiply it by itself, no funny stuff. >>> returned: 9274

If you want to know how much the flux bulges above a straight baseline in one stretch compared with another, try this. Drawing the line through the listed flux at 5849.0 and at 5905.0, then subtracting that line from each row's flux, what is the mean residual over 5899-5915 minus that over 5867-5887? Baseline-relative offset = 7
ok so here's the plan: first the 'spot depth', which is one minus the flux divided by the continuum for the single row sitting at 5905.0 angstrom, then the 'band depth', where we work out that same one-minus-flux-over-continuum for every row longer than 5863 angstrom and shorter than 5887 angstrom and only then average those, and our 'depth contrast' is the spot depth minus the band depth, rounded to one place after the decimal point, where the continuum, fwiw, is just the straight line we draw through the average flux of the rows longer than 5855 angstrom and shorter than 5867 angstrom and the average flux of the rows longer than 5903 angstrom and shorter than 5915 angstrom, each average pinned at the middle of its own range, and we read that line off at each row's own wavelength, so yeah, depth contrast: 0.0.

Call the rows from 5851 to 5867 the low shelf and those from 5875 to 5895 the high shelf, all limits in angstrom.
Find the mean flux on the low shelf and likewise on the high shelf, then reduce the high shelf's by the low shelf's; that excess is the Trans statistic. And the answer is -23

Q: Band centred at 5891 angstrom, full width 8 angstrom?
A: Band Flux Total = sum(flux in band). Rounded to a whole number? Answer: 55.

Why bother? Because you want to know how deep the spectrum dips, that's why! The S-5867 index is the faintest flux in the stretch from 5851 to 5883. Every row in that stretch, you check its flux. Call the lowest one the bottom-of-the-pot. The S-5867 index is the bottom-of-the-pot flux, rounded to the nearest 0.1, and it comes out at 46.4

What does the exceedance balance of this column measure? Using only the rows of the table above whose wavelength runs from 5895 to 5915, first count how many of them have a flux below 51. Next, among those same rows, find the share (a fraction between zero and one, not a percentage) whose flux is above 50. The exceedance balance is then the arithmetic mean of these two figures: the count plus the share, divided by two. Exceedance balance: 2.1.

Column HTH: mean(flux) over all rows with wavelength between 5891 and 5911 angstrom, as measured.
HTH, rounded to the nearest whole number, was 37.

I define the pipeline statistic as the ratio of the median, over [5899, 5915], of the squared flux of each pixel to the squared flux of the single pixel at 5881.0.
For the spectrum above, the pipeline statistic 1.0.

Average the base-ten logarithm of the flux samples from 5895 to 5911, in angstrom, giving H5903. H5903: 1.59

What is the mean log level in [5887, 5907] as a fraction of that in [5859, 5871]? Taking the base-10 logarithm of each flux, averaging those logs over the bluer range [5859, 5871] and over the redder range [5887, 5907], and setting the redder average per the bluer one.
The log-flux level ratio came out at 0.85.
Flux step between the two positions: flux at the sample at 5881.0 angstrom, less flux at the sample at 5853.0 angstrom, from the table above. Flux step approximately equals -17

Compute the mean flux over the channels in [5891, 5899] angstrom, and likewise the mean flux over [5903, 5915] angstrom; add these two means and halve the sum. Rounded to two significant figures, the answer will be 38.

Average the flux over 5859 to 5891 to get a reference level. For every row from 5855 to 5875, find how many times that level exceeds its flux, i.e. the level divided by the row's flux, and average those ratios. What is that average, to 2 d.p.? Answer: 0.85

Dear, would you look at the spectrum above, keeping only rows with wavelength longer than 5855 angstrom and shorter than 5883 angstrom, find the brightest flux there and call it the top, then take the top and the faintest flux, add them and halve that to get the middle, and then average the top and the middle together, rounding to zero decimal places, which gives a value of 58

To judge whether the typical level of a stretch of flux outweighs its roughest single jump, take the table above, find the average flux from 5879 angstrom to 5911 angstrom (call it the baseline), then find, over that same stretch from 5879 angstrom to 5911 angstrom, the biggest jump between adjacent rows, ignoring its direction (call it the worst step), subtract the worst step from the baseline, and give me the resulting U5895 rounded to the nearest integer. 29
